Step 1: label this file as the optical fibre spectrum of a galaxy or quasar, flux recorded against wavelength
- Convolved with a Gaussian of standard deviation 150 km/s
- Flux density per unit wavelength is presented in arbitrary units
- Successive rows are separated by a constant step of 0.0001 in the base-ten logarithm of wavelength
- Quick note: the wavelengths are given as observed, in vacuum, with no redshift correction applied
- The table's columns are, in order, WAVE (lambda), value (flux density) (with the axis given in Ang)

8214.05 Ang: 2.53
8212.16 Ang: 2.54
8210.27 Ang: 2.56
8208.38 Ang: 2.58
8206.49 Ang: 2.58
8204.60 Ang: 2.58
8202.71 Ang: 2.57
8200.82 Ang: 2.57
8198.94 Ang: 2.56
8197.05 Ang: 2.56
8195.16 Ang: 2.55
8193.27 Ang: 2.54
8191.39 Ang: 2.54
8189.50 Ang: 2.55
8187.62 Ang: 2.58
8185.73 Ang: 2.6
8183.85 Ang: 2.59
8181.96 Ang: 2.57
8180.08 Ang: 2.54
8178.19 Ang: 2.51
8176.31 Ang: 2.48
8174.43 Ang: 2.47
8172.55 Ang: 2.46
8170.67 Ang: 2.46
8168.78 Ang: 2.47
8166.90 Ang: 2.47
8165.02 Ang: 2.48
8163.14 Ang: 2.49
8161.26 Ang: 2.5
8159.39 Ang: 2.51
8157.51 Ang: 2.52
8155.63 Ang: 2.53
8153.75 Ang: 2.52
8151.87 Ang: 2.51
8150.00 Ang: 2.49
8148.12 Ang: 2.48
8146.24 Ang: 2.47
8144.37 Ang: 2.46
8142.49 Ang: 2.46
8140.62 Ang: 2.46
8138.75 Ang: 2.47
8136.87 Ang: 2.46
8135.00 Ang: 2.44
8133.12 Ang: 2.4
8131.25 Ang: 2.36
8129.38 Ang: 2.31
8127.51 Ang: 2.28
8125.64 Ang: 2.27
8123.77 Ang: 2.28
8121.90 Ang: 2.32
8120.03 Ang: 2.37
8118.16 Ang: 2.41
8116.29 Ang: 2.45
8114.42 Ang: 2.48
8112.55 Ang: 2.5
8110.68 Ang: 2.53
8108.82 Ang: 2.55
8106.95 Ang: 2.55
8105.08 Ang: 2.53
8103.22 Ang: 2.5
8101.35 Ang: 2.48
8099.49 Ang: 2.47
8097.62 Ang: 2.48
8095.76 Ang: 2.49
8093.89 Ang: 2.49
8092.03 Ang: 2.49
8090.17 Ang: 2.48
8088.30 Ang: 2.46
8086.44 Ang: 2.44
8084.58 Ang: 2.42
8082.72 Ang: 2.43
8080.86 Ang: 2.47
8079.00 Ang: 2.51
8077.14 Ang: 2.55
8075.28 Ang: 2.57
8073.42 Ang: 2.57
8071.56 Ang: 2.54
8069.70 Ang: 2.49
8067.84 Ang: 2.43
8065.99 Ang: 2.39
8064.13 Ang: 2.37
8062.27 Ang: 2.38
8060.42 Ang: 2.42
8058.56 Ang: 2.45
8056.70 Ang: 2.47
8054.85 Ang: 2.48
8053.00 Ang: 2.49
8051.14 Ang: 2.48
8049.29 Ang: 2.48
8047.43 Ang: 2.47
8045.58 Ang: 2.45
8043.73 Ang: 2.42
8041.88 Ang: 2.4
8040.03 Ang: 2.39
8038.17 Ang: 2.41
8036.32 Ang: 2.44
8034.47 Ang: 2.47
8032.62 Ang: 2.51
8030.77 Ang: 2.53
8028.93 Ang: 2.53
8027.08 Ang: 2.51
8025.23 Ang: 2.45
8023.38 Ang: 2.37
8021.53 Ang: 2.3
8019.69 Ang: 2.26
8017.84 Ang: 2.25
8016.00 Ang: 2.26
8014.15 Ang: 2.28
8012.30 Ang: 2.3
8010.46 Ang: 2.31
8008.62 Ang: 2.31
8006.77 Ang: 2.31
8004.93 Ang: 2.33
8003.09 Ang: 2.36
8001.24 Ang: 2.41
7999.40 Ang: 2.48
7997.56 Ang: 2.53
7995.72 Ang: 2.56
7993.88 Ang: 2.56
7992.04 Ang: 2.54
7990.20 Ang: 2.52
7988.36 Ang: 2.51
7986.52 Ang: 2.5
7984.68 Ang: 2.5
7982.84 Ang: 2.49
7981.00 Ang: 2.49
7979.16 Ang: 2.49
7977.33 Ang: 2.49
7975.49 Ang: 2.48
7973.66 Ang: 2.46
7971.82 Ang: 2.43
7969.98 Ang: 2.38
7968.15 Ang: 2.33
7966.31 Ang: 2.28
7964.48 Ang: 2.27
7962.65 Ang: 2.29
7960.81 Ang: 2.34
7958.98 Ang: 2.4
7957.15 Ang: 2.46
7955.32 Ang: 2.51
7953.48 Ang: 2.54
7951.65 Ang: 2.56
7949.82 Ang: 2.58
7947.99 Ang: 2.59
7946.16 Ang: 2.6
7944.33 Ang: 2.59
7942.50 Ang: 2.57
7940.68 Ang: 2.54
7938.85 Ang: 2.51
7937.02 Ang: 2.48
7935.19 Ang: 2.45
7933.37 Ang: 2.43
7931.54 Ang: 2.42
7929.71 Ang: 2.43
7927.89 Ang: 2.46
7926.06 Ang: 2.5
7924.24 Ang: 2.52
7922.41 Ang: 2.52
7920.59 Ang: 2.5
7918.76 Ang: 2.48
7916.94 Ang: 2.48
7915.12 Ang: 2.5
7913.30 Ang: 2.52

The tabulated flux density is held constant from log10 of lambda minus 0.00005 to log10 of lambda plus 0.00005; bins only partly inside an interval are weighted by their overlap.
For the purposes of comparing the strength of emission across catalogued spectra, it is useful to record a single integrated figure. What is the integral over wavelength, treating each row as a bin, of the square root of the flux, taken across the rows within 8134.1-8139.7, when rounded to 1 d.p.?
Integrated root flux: 8.8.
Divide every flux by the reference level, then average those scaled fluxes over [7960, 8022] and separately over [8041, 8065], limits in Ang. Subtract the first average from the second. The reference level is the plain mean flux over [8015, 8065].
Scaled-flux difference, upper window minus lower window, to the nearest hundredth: 0.02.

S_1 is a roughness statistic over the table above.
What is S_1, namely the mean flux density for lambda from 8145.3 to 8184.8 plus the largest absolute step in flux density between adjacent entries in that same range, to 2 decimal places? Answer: 2.53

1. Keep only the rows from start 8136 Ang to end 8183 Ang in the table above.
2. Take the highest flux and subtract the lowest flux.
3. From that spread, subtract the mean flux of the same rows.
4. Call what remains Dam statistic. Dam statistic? -2.38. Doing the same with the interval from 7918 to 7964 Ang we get -2.18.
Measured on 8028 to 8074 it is -2.26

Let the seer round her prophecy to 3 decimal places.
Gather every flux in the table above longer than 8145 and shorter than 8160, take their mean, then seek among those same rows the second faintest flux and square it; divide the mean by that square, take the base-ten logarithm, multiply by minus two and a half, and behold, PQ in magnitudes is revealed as 0.976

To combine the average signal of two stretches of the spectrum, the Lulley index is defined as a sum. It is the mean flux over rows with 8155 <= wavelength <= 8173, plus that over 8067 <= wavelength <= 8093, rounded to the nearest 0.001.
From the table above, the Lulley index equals 4.978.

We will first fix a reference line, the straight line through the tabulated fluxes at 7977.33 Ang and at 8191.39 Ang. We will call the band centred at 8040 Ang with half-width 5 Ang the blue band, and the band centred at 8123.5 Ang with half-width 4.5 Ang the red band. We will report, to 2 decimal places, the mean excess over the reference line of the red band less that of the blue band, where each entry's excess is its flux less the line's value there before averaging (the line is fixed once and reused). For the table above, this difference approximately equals -0.13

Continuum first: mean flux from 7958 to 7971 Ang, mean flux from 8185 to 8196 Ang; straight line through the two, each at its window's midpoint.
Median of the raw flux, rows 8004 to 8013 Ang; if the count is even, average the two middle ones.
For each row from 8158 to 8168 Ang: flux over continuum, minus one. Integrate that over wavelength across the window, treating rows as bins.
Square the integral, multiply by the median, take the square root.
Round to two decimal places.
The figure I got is 0.24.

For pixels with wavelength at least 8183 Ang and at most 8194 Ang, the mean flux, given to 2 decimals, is 2.57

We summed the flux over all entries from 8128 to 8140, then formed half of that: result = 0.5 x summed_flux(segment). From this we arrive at 7.22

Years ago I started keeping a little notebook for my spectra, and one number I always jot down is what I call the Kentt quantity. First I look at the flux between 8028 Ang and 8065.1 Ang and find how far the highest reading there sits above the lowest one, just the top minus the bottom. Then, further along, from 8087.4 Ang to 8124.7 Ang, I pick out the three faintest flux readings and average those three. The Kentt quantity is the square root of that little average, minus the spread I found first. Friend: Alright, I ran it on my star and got 1.36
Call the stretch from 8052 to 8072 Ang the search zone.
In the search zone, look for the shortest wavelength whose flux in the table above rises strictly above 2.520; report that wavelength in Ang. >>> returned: 8071.56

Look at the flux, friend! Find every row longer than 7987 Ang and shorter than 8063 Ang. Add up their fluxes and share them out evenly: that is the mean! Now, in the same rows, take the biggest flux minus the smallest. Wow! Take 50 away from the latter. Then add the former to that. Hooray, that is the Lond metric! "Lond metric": -47.3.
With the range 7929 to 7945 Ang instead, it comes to -47.3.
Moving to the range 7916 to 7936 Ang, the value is -47.4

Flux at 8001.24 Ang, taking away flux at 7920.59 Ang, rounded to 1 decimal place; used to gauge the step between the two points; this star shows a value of -0.1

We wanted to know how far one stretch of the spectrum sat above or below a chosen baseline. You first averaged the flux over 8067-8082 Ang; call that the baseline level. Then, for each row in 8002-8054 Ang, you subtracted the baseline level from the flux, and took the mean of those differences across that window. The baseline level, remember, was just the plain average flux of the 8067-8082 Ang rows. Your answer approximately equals -0.12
